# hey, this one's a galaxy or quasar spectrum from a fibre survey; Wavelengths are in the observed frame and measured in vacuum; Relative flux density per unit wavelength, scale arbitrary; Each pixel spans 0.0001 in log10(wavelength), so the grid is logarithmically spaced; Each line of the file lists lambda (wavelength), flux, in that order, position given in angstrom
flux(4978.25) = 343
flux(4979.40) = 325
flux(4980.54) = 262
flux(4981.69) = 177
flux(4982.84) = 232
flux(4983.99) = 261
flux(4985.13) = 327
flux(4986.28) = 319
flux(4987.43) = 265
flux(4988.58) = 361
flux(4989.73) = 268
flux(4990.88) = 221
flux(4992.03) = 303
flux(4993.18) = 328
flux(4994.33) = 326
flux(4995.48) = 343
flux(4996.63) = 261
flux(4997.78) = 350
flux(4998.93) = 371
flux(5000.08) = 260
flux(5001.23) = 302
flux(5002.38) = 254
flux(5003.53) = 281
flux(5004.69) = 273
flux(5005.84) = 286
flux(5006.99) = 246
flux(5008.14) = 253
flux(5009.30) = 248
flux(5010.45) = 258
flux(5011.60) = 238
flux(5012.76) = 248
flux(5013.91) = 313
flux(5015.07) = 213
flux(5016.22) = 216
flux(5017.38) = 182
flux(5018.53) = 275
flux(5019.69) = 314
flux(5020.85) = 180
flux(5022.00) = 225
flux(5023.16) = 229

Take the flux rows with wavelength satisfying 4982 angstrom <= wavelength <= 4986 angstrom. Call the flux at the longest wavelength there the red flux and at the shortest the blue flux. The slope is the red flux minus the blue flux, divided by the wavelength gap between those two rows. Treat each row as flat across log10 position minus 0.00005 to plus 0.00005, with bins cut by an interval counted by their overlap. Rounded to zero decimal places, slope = 41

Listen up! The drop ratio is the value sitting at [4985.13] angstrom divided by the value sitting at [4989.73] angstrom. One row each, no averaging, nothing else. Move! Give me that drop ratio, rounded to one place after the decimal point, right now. 1.2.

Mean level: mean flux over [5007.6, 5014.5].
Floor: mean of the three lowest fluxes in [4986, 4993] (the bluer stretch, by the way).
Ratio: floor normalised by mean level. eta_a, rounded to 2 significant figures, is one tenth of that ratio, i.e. 0.097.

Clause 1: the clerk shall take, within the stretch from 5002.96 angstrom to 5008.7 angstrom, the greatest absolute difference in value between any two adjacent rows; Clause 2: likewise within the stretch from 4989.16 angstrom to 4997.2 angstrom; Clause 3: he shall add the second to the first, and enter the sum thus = 122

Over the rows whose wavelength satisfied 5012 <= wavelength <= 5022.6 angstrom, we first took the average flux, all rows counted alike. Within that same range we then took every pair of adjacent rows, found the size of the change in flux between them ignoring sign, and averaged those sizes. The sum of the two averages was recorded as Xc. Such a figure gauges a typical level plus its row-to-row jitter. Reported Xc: 305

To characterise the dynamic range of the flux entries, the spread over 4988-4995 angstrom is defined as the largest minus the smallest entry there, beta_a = 140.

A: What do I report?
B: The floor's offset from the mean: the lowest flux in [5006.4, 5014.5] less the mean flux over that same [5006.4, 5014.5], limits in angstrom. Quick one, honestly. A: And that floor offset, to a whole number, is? -20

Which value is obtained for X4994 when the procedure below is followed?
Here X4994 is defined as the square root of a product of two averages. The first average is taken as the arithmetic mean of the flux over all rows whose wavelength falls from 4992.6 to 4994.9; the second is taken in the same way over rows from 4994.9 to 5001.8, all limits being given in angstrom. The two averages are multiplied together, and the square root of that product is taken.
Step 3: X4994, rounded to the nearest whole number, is 321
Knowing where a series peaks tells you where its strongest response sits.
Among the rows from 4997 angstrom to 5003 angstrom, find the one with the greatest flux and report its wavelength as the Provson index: 4998.93 angstrom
